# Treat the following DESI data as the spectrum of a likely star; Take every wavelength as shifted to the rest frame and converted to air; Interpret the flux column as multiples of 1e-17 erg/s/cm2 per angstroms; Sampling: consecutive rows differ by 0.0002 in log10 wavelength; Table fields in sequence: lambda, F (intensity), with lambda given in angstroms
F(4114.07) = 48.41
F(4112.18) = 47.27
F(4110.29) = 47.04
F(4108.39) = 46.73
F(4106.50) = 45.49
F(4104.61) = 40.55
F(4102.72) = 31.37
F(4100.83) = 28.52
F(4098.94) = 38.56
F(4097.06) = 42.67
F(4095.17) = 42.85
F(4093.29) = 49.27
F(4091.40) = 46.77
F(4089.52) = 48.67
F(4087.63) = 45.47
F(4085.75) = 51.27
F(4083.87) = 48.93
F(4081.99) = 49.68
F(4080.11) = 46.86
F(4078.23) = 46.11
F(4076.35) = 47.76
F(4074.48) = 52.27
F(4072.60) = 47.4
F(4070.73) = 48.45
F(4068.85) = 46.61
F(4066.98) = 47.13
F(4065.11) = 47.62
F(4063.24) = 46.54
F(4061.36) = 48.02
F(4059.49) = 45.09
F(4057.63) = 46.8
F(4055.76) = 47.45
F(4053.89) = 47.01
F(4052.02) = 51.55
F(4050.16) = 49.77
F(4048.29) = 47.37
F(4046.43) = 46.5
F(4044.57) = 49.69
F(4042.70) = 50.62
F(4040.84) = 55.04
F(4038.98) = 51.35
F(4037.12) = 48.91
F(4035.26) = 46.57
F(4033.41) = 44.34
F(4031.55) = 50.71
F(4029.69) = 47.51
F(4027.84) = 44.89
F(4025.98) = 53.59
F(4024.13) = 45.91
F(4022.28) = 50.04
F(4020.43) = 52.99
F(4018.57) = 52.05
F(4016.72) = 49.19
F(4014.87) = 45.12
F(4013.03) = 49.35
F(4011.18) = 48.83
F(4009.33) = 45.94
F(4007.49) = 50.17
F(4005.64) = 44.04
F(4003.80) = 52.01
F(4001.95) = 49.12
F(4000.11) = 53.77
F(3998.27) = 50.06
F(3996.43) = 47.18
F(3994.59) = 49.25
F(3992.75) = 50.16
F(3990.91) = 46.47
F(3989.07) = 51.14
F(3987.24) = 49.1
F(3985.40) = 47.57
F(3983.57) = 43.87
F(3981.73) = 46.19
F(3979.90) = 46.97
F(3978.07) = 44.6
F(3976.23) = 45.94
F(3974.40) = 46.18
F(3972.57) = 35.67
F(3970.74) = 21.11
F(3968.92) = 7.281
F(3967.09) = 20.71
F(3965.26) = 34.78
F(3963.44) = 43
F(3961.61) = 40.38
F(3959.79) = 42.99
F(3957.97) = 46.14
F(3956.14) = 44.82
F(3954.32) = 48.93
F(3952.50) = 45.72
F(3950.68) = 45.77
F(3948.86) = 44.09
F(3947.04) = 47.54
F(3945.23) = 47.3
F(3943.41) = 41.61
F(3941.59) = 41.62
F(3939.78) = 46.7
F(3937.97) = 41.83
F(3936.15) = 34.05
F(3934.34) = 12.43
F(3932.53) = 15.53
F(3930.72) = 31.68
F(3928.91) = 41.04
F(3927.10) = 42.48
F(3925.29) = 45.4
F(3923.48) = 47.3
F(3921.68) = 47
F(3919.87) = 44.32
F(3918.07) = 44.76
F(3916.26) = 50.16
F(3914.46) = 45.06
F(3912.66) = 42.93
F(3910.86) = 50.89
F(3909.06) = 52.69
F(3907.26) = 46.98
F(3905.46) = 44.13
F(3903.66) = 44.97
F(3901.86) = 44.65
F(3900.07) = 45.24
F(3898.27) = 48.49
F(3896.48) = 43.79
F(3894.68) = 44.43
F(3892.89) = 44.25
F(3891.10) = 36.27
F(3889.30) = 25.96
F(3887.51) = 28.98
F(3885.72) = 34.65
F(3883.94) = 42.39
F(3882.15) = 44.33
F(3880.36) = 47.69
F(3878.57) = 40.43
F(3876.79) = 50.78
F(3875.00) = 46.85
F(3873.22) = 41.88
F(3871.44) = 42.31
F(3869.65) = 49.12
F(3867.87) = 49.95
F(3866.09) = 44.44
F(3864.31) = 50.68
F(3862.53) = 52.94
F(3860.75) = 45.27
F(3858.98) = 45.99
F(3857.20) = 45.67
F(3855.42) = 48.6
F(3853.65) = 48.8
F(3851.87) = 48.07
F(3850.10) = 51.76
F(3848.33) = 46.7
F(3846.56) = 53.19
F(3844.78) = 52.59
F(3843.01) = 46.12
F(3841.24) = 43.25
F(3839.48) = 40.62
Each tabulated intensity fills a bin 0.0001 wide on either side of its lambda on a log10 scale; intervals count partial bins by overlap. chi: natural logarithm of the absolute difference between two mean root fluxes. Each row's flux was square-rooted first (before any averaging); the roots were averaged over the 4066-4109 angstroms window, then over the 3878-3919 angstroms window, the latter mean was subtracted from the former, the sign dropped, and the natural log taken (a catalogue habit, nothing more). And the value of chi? -1.9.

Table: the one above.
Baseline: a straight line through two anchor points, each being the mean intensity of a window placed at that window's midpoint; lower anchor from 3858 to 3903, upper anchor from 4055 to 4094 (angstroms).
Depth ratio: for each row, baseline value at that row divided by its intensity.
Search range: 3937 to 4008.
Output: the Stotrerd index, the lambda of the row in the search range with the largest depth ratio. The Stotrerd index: 3968.92 angstroms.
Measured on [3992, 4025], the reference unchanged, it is 4005.64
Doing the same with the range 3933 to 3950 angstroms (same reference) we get 3934.34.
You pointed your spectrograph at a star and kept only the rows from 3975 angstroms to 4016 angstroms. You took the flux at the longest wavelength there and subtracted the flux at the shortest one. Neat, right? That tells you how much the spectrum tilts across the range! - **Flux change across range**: -0.8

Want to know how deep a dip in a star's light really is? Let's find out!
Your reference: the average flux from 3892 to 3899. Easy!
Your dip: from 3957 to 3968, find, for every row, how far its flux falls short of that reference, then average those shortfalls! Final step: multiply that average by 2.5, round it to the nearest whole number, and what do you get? 18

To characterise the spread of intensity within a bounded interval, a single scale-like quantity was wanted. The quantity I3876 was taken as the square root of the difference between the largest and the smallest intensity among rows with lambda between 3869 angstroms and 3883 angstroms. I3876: 3.2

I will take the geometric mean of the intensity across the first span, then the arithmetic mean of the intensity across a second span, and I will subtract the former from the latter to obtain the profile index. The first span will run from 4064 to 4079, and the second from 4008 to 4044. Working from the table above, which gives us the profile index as 1.2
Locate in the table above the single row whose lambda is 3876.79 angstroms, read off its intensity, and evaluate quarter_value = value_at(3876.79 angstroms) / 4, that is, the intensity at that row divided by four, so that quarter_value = 12.7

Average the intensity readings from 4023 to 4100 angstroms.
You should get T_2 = 47.8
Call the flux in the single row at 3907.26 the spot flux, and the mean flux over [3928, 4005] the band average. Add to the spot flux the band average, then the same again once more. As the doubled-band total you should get 130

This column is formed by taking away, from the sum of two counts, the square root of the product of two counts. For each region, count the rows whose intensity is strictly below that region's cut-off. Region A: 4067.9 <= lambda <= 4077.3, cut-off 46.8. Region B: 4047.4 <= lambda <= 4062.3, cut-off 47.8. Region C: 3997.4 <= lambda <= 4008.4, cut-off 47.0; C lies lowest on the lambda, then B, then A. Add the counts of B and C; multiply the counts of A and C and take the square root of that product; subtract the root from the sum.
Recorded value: 5.0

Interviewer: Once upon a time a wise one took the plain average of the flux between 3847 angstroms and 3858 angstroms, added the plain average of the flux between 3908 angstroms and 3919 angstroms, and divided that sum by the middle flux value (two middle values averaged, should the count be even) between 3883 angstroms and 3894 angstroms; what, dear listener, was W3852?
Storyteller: 2.7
